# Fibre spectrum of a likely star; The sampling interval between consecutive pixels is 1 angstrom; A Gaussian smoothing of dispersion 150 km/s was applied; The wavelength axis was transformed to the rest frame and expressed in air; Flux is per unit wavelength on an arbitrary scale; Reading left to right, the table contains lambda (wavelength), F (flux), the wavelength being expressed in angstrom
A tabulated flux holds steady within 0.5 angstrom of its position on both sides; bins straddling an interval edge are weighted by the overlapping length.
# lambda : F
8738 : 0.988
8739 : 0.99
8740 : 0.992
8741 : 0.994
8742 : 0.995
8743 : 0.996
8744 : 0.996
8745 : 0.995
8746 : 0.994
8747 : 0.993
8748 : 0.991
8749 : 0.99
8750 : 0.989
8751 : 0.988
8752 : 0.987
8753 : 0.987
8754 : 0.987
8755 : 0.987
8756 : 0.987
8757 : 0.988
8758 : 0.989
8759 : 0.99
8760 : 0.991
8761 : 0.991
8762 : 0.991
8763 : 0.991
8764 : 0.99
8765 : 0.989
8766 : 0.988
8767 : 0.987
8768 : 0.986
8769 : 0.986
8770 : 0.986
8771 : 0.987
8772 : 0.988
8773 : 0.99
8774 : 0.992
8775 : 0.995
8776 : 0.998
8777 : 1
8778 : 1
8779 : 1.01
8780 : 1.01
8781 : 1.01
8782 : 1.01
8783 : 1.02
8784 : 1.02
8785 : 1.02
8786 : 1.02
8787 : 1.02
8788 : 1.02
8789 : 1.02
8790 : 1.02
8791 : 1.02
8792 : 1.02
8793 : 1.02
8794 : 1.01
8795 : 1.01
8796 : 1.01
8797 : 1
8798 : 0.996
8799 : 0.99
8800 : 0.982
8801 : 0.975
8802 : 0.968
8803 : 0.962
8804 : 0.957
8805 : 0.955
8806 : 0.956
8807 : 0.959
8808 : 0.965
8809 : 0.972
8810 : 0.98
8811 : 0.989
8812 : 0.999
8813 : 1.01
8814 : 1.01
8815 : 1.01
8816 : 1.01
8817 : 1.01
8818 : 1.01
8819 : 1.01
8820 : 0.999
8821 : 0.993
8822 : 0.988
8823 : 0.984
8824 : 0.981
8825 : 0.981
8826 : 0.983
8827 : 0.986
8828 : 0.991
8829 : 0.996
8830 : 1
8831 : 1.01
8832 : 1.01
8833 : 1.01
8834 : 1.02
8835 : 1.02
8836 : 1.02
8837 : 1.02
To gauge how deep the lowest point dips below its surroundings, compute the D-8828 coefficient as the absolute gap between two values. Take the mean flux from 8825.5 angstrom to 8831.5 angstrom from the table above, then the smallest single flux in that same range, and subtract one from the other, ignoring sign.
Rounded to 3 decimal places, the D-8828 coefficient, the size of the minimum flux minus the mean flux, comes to 0.011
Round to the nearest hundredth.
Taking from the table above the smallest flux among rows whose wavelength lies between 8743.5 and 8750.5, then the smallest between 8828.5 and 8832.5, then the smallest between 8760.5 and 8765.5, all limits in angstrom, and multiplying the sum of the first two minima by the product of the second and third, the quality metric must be 1.96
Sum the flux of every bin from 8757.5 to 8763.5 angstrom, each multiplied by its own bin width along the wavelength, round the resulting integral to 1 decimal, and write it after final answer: 5.9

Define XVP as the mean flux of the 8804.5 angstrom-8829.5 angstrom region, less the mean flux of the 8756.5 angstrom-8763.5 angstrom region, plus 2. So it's 2.00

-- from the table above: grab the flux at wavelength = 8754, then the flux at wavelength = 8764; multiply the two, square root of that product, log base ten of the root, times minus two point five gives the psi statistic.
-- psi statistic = 0.013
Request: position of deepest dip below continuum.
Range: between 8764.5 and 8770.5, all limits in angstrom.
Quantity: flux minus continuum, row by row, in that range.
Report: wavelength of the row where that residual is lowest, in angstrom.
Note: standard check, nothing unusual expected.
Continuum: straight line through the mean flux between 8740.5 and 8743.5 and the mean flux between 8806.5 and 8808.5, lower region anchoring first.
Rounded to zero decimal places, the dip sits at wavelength 8768 angstrom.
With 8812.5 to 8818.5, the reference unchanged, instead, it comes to 8813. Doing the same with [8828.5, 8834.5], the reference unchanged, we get 8829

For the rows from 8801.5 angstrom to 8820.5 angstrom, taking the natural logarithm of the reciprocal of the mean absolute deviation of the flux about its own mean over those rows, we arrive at 3.9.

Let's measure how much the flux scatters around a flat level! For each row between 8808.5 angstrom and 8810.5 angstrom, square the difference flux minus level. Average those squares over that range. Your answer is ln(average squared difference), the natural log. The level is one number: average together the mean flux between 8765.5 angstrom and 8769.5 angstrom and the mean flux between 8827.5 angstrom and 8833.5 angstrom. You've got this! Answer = -7.9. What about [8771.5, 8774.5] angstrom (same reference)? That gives -10.6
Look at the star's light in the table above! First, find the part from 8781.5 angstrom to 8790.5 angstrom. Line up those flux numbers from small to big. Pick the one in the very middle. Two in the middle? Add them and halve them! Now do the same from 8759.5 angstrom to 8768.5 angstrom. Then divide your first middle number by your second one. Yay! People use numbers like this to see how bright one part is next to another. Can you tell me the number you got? 1.03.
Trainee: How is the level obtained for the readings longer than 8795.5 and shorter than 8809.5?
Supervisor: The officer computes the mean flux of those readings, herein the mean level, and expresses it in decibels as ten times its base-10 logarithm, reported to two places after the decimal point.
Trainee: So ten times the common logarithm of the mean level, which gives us -0.11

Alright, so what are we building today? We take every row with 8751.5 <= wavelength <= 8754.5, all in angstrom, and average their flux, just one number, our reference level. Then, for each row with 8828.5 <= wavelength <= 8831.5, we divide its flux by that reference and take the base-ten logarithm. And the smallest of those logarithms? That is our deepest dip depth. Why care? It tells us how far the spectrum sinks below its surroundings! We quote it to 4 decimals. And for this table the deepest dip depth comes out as 0.0039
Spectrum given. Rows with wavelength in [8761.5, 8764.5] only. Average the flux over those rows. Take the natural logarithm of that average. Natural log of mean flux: -0.009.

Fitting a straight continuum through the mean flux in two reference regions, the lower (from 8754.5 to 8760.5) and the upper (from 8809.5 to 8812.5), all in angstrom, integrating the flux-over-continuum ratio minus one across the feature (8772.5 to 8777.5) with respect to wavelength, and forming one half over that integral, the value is 16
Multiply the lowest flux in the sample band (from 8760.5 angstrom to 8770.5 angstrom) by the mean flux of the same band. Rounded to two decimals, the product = 0.97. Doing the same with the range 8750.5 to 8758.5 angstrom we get 0.97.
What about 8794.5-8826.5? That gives 0.94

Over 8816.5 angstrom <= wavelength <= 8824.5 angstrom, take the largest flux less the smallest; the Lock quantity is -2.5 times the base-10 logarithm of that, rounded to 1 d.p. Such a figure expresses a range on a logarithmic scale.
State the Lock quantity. 3.8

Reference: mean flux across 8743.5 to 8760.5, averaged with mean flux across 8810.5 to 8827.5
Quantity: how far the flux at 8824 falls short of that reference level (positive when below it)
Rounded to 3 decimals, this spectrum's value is 0.013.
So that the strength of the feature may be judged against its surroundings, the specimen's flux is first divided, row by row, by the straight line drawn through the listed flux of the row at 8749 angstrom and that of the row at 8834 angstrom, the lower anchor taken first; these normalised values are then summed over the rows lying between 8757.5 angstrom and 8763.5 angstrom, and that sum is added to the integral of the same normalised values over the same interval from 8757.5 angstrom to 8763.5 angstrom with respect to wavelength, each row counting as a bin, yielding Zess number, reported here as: 12.0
